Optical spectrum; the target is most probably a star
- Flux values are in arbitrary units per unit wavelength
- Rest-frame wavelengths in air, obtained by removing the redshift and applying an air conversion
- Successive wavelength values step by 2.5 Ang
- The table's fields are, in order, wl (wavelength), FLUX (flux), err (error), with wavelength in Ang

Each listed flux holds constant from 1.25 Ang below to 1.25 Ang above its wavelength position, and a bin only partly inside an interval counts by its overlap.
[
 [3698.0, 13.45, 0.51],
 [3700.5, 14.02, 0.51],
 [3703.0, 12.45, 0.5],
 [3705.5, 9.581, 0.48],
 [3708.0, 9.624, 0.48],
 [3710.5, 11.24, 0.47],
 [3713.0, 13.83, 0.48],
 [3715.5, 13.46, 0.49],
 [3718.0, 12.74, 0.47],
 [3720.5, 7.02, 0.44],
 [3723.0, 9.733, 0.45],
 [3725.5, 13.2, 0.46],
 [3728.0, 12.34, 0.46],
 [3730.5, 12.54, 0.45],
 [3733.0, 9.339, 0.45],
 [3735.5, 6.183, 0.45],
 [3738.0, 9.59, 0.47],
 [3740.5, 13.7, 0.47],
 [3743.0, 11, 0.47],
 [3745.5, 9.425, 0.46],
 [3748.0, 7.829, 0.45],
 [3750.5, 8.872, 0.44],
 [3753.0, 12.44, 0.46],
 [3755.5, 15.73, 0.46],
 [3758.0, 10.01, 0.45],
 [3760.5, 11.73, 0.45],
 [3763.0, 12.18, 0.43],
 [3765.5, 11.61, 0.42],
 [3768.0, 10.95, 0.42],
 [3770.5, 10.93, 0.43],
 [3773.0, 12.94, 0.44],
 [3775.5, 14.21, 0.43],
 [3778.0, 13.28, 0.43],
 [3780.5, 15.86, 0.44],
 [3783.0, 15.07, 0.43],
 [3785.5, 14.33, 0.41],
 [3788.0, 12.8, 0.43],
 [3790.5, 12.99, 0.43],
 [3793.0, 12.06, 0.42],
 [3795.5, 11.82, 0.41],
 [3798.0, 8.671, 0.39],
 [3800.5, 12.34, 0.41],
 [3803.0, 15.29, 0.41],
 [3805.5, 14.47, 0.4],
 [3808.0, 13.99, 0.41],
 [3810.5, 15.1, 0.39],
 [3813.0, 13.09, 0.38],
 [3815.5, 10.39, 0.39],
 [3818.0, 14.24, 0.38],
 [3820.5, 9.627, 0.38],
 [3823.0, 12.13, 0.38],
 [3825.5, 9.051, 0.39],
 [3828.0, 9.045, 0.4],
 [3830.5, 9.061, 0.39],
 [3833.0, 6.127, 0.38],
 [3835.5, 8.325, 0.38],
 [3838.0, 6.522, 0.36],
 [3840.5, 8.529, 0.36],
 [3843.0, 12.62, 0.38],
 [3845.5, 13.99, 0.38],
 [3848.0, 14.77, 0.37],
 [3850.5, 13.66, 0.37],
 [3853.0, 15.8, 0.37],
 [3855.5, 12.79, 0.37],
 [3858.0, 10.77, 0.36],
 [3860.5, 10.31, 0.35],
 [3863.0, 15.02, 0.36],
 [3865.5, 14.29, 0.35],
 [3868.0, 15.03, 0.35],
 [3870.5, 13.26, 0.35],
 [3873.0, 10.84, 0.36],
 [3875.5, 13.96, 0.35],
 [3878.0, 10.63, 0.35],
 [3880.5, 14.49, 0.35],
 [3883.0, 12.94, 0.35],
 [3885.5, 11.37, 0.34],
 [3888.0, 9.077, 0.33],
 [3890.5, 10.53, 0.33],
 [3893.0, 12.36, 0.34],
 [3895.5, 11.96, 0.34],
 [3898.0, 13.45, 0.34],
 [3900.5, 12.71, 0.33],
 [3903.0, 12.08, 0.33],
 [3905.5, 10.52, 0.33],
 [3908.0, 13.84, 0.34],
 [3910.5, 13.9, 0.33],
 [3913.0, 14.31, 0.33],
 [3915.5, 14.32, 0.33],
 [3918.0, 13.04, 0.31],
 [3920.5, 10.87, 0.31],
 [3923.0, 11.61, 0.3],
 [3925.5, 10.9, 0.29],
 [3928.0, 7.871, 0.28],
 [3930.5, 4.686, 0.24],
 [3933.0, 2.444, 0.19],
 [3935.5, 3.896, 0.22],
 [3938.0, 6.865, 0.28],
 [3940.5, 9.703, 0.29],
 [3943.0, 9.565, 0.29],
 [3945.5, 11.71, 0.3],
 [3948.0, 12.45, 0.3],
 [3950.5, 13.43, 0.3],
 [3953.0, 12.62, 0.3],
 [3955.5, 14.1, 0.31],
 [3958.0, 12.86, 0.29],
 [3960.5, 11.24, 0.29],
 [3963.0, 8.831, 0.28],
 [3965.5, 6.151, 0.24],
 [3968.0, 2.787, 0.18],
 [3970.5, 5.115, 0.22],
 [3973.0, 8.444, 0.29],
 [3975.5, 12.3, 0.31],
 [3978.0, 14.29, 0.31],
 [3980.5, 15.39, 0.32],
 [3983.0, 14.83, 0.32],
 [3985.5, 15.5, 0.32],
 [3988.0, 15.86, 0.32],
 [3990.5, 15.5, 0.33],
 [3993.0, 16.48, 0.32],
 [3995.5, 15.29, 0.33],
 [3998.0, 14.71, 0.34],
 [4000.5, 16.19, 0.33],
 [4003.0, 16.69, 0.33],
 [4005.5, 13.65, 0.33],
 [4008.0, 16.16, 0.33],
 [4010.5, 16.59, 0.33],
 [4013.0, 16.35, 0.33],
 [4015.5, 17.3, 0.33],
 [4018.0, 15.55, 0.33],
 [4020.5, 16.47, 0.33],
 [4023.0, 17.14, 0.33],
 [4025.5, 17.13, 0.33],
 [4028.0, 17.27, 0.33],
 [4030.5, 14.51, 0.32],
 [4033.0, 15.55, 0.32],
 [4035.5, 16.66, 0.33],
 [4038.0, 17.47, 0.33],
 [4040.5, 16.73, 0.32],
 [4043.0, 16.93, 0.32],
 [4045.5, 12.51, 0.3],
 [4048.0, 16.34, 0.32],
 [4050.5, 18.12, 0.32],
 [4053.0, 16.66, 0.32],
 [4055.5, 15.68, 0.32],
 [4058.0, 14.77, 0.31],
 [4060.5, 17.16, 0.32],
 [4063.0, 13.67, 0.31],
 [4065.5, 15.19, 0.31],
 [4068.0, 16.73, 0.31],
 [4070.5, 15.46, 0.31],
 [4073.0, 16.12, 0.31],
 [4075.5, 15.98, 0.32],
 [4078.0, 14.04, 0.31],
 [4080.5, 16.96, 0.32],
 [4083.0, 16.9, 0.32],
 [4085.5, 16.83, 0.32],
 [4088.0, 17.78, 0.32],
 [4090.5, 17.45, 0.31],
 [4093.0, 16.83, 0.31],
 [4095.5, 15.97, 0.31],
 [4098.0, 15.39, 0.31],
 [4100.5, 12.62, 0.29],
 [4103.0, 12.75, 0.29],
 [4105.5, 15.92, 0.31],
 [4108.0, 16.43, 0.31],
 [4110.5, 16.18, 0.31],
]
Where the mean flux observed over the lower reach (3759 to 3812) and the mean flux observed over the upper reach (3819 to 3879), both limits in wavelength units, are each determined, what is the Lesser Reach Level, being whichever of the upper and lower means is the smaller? 11.5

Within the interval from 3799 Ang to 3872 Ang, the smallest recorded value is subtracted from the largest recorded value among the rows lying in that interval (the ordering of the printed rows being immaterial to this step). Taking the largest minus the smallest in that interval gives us 9.7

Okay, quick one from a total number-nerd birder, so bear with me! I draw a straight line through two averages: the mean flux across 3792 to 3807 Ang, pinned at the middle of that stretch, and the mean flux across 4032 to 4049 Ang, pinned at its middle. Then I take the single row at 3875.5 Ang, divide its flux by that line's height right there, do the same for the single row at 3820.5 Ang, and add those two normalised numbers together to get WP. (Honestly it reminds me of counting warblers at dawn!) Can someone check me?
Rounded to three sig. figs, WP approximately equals 1.78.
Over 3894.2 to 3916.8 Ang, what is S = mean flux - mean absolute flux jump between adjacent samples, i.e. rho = 12.0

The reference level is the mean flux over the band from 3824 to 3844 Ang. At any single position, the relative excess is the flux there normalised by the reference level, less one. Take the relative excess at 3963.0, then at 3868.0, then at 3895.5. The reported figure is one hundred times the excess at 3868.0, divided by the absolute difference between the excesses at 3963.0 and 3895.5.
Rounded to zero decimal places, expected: 204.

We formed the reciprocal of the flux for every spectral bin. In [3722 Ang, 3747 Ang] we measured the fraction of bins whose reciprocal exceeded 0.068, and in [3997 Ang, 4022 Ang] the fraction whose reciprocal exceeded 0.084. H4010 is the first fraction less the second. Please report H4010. 1.0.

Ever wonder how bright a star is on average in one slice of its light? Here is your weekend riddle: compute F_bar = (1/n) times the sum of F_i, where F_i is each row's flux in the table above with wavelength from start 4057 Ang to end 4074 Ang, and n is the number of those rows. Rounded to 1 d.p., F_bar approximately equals 15.6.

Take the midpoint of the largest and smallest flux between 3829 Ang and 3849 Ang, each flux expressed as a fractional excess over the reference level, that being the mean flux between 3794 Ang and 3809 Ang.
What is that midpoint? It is -0.18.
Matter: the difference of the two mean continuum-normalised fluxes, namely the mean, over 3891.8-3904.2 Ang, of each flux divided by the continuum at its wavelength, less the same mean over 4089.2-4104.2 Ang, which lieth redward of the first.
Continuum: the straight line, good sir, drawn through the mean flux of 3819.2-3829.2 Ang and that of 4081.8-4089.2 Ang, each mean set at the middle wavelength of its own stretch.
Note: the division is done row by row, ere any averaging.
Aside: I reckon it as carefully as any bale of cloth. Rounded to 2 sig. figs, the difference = 0.17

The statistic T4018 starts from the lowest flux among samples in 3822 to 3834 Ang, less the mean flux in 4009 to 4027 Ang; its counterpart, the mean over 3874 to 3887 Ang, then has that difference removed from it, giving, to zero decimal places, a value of 23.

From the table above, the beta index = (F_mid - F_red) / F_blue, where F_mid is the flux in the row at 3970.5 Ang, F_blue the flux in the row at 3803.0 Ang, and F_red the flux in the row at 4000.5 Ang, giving -0.72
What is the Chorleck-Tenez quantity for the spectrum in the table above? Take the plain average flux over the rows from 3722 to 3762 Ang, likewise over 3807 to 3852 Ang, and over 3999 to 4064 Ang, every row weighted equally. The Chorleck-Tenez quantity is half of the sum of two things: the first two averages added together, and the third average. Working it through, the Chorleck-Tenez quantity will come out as 19.1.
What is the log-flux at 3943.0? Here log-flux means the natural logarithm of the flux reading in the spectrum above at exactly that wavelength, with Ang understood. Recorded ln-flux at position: 2.26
